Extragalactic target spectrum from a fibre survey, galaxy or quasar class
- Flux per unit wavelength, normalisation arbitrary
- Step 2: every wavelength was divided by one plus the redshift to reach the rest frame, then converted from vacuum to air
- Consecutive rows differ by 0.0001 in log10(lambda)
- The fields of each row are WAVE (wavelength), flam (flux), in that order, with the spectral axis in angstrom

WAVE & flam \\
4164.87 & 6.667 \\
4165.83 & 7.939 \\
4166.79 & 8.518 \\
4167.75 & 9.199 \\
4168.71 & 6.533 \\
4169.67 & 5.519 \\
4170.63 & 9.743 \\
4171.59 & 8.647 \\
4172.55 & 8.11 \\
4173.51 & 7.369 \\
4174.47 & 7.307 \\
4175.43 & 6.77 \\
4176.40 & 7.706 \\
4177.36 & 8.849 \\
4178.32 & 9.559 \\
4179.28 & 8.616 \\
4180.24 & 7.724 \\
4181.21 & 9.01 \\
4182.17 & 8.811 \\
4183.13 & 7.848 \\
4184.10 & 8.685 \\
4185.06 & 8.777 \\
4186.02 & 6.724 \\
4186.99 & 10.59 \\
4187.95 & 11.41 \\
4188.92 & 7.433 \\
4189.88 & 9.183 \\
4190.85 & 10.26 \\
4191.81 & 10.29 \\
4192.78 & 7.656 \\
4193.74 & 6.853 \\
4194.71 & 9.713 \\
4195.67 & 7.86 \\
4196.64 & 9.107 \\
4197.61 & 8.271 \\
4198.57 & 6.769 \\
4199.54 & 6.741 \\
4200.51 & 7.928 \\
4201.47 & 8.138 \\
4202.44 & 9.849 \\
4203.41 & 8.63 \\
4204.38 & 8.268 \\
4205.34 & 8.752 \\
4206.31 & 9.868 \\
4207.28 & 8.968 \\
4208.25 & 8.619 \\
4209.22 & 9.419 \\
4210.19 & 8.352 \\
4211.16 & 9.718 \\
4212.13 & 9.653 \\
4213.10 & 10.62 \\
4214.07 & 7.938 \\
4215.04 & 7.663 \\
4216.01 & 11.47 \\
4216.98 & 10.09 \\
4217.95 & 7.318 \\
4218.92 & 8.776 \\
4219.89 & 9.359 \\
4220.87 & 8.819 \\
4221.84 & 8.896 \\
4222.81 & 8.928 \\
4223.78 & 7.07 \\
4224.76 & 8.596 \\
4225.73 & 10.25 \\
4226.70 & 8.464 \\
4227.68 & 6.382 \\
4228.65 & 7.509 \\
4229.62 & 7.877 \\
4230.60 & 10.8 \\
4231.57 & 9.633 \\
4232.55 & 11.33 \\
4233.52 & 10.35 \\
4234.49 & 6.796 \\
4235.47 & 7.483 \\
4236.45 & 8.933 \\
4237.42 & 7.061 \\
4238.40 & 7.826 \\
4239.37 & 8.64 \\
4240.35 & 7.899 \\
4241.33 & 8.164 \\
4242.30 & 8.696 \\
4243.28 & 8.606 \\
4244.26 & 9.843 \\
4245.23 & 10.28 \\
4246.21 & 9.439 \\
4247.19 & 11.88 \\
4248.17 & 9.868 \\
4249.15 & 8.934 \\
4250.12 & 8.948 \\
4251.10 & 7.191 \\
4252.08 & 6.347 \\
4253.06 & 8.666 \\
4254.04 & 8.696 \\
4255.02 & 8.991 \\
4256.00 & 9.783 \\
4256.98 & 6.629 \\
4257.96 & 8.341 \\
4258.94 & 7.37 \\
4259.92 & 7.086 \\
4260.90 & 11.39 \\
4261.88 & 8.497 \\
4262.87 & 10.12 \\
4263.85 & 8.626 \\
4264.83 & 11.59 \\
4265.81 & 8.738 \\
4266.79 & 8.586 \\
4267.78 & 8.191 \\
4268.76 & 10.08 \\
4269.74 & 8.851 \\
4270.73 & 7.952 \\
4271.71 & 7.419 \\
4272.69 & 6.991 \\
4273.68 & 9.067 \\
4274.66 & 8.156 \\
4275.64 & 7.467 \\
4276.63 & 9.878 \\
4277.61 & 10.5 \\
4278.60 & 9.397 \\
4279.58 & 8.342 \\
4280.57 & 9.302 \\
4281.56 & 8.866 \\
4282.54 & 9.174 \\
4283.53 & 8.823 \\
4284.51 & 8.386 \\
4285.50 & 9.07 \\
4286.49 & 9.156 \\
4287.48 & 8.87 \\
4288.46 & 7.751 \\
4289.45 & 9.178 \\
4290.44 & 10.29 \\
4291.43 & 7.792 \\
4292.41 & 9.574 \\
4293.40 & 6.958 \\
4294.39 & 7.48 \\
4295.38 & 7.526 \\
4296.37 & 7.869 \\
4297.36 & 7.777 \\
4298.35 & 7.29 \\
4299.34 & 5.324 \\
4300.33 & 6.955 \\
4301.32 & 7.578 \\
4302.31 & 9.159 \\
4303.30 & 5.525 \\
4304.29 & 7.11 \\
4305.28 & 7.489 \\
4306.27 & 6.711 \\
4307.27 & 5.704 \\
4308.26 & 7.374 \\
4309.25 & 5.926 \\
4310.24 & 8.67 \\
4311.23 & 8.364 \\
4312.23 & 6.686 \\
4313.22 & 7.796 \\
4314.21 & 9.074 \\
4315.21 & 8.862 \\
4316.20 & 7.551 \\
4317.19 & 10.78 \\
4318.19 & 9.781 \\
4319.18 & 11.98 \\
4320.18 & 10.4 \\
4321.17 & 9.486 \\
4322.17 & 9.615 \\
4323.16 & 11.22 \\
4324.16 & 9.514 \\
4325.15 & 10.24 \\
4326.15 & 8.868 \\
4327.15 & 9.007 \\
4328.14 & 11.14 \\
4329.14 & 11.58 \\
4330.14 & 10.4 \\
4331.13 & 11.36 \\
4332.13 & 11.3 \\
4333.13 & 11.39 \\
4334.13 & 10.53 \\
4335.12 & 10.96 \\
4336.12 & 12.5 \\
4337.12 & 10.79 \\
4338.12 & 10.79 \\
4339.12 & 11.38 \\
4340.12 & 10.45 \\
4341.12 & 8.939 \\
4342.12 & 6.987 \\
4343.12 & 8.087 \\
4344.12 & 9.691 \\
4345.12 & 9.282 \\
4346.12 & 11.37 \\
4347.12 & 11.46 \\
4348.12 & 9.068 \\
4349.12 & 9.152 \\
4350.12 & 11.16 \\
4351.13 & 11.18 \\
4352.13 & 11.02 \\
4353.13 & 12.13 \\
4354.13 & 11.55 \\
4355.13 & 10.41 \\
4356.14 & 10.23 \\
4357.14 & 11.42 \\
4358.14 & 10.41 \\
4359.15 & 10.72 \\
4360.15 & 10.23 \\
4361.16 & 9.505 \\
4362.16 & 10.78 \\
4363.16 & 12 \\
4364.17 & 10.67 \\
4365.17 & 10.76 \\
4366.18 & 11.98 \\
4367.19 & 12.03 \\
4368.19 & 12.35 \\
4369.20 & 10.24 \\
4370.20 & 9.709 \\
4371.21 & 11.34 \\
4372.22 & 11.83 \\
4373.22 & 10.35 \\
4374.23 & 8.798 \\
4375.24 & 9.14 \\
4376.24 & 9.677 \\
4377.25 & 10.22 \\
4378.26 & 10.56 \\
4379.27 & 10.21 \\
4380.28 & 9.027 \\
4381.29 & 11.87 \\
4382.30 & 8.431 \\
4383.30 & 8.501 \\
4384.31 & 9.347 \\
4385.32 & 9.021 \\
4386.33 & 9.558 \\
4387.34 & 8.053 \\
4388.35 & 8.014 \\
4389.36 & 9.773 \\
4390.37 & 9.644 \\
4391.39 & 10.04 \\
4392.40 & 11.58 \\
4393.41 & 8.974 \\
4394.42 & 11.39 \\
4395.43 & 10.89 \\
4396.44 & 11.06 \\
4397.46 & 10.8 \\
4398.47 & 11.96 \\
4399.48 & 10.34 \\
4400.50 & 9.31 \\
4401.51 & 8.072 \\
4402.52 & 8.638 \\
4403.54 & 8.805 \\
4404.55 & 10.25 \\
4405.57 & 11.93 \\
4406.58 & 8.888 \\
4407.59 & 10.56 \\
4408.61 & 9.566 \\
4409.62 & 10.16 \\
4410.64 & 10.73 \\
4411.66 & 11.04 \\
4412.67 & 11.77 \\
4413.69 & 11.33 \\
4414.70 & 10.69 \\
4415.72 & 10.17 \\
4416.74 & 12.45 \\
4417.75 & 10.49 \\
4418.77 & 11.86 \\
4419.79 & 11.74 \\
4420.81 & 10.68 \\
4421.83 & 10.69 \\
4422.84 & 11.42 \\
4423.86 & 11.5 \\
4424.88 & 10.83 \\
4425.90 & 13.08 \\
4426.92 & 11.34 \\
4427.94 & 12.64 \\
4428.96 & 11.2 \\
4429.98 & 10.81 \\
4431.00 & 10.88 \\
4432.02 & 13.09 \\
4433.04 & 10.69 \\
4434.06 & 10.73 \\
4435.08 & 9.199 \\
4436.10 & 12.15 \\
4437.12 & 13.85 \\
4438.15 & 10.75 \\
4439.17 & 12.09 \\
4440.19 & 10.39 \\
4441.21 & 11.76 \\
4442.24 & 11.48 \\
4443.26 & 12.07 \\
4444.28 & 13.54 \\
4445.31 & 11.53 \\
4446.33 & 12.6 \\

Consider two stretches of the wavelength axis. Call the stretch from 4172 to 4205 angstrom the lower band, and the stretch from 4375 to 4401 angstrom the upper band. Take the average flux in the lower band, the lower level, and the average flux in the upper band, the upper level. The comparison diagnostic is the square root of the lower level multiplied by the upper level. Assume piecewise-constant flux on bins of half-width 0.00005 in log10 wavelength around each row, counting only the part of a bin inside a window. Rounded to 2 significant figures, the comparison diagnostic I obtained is 9.1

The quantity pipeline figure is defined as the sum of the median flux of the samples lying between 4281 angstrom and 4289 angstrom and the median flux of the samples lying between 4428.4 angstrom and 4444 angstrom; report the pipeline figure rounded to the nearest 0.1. 20.1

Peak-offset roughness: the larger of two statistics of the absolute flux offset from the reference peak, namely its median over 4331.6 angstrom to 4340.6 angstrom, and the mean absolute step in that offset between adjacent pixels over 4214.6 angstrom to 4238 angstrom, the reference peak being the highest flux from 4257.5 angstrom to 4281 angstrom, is 1.5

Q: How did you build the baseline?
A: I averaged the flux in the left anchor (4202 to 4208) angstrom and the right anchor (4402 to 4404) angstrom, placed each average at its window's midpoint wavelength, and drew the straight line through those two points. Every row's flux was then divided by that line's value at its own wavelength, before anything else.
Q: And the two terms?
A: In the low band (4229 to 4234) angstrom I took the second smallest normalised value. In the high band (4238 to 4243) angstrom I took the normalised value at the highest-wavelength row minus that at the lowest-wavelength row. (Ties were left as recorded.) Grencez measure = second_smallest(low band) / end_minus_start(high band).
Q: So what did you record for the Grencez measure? 11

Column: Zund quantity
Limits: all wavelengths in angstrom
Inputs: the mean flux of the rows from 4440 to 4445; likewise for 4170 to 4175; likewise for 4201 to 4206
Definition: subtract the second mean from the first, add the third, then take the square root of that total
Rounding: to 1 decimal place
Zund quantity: 3.5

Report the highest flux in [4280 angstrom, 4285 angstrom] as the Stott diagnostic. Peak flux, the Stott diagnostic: 9.302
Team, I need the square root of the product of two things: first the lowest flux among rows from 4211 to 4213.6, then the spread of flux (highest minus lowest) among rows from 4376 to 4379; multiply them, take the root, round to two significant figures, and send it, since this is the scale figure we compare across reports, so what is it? 2.9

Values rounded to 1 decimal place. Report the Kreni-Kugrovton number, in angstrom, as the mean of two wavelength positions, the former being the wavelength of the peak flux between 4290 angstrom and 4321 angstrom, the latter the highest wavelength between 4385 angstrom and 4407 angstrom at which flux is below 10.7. 4362.9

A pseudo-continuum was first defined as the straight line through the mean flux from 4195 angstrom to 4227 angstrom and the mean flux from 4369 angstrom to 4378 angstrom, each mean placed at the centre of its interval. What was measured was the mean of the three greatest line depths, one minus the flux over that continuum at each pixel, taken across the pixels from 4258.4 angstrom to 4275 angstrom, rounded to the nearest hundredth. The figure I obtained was 0.23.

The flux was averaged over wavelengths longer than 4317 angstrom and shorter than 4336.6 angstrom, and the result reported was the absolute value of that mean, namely 10.6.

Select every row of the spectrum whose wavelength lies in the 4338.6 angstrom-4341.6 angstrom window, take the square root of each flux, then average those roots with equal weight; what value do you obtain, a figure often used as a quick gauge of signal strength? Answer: 3.20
